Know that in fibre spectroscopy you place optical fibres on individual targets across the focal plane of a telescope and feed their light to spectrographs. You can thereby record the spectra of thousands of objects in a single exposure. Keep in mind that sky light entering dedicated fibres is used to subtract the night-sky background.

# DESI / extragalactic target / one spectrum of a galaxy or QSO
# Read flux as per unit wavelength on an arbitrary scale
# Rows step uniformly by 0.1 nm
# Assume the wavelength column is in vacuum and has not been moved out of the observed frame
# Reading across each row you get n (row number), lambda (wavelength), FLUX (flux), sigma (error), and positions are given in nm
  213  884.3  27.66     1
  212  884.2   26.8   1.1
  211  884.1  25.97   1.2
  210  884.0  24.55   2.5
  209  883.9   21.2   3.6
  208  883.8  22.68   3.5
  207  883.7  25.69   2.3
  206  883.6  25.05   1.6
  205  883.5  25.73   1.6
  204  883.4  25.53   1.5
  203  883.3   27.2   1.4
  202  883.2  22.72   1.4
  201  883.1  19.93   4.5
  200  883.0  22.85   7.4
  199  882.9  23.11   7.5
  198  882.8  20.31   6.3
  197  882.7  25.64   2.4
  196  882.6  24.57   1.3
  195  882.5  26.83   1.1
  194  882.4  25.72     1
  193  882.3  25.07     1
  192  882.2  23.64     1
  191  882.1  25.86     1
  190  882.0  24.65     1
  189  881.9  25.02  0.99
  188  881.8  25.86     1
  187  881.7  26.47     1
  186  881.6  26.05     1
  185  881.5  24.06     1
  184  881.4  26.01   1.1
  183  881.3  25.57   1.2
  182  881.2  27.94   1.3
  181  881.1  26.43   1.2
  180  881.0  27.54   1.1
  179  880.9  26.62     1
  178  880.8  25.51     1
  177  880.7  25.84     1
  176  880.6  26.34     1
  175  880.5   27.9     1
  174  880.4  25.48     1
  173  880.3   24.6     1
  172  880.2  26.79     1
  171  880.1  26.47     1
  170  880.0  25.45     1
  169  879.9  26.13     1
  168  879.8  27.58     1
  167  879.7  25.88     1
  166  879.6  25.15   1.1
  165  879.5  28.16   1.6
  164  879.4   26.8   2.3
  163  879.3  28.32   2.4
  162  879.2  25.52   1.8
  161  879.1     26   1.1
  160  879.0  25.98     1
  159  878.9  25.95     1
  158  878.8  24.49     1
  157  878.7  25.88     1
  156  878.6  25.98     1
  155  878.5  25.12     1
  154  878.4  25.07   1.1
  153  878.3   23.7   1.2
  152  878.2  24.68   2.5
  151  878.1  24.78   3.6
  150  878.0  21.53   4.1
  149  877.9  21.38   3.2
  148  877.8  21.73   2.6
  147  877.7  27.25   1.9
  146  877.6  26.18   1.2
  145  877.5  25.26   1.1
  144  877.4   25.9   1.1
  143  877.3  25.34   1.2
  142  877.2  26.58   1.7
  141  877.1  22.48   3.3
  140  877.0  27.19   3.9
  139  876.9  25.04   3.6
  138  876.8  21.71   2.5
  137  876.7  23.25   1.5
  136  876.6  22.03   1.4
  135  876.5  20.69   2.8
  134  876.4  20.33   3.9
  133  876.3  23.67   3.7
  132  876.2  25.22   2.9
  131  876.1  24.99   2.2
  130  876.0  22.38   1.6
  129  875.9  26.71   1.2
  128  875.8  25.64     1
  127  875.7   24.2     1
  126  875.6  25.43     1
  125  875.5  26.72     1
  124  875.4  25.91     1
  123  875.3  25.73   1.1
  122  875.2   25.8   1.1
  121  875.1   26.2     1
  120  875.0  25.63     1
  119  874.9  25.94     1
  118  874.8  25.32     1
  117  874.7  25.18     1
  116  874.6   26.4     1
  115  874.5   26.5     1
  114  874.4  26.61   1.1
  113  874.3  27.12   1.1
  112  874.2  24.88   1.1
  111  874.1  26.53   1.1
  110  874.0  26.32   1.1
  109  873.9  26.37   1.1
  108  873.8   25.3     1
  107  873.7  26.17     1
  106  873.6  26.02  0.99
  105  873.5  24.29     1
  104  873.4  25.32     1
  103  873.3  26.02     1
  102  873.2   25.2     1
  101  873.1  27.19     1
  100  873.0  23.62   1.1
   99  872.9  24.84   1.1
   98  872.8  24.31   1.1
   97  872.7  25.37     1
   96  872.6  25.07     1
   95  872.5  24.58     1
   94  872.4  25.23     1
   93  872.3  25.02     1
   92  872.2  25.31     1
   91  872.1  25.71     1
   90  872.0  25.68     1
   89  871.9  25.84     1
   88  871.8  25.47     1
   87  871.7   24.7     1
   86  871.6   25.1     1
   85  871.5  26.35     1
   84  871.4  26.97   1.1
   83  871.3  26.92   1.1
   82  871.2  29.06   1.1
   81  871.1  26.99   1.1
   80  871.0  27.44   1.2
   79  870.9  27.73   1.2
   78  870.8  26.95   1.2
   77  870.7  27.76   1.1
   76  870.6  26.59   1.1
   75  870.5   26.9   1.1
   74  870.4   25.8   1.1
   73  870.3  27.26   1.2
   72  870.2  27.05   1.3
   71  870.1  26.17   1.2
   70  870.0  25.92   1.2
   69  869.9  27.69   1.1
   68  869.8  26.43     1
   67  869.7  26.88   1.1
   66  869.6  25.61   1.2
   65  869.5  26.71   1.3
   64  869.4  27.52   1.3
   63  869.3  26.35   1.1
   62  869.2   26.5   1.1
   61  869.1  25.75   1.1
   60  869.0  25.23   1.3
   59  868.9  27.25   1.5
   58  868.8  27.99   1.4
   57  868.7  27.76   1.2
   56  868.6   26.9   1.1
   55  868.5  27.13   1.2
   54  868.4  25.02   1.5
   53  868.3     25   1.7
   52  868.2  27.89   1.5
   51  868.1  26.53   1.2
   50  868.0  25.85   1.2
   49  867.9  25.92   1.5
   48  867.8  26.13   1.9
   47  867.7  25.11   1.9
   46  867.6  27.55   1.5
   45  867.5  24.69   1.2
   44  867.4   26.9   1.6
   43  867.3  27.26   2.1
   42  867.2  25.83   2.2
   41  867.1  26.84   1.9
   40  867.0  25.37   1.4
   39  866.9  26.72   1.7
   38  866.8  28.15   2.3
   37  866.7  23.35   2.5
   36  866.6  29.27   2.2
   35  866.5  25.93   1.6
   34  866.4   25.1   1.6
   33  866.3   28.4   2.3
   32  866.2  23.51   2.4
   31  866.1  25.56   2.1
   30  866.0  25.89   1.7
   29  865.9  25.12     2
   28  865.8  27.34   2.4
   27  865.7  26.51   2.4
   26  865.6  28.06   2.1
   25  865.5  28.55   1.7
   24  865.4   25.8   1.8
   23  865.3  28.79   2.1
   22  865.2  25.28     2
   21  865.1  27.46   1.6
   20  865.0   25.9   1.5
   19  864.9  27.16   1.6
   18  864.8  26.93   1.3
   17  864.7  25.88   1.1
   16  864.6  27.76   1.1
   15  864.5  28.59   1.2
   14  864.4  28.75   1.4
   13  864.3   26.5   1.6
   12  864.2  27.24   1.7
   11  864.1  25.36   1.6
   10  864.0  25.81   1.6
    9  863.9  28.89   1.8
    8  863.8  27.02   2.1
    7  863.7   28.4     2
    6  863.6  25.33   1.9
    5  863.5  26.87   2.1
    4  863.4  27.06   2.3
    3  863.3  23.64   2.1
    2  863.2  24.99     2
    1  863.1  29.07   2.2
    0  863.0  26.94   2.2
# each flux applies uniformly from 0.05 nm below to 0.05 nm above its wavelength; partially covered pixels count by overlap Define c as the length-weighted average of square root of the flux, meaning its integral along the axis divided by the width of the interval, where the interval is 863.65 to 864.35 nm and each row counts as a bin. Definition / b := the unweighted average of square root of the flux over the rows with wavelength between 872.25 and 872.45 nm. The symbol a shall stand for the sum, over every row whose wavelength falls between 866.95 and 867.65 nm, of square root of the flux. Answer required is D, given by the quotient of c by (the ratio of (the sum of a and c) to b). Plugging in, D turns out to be 0.6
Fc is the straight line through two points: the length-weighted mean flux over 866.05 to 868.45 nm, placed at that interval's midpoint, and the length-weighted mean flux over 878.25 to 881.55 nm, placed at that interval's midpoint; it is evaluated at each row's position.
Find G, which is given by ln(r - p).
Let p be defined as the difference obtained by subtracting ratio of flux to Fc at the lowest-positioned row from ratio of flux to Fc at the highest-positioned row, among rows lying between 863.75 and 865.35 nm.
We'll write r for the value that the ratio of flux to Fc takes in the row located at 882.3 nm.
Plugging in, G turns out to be -0.11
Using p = 0.068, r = 0.962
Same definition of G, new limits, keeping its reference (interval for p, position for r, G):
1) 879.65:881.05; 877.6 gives -0.06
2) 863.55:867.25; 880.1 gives 0.00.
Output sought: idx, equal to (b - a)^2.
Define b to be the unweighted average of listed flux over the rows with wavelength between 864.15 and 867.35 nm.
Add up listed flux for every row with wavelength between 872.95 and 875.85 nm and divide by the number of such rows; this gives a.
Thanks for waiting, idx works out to 0.9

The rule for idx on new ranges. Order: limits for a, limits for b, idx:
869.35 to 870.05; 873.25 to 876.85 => 2.6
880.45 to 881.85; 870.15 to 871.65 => 0.5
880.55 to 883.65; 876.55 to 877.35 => 0.9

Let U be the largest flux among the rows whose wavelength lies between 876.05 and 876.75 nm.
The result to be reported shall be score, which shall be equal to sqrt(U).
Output 5.02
